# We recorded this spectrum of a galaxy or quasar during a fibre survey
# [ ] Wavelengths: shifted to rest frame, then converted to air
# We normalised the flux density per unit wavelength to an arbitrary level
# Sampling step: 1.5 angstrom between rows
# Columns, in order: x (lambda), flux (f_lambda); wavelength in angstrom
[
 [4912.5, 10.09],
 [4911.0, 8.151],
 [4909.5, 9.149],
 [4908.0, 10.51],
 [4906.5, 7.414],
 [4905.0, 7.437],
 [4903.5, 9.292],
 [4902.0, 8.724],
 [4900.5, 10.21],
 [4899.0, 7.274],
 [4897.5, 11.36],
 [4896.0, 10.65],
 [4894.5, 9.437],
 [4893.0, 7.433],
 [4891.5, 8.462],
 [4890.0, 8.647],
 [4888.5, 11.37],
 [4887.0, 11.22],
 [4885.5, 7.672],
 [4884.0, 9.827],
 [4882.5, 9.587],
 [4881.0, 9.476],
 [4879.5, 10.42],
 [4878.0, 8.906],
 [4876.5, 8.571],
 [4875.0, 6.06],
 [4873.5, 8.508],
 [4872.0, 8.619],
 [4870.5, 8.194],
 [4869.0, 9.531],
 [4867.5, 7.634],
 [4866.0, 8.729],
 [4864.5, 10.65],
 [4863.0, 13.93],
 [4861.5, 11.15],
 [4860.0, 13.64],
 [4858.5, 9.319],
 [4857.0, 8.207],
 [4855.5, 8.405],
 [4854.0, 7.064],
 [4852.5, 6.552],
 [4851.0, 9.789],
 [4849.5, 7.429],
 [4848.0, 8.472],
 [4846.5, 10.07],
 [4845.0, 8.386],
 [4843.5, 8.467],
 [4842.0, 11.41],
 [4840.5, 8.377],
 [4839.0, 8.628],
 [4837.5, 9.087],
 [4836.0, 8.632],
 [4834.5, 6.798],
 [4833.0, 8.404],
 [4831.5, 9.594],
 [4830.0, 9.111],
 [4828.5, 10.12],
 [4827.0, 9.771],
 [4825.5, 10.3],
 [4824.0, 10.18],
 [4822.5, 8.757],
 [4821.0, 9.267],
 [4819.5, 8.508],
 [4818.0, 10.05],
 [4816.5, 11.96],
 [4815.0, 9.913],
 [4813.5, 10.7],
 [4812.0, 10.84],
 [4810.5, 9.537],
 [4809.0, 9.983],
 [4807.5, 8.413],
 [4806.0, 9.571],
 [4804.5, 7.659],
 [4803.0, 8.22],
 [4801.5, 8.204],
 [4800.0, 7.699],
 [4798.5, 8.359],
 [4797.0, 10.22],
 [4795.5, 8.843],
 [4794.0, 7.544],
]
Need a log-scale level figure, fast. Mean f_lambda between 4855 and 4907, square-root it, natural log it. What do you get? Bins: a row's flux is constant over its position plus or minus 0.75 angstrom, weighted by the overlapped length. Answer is 1.12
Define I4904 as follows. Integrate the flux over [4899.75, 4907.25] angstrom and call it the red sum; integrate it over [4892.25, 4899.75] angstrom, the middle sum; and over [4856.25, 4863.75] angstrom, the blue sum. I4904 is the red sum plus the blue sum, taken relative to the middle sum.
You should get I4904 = 2.15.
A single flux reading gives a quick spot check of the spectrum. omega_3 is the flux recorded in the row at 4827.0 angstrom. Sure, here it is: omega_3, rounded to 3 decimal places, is 9.771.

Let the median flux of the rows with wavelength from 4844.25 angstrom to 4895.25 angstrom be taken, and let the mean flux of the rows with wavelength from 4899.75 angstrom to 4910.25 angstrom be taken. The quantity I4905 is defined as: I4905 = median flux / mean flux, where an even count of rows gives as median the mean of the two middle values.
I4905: 0.97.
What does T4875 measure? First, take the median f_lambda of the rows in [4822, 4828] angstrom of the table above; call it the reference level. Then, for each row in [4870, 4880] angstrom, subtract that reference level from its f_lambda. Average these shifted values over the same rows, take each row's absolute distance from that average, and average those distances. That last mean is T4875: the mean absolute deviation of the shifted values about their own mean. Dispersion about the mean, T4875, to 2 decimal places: 0.77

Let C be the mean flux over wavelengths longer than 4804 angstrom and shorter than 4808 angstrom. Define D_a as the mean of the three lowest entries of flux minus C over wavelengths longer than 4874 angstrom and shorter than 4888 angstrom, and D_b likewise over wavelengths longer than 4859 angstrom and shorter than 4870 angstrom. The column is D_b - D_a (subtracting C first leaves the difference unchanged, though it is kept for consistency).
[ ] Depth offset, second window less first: 1.2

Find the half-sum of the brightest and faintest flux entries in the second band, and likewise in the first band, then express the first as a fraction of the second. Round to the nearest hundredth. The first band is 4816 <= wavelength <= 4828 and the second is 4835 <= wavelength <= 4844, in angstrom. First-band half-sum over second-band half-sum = 1.03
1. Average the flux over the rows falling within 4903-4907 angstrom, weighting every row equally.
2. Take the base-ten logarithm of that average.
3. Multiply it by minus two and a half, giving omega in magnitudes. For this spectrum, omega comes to -2.26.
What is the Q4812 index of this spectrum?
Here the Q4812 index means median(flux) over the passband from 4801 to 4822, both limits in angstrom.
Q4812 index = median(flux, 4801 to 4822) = 9.55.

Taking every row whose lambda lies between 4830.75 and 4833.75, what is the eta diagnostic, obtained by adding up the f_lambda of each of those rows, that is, 18.0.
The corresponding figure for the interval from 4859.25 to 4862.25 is 24.8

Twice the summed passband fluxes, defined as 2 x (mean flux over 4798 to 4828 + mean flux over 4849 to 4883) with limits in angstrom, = 37.1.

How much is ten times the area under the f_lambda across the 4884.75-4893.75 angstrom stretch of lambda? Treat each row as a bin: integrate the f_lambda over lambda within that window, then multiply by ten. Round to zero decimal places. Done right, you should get 822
